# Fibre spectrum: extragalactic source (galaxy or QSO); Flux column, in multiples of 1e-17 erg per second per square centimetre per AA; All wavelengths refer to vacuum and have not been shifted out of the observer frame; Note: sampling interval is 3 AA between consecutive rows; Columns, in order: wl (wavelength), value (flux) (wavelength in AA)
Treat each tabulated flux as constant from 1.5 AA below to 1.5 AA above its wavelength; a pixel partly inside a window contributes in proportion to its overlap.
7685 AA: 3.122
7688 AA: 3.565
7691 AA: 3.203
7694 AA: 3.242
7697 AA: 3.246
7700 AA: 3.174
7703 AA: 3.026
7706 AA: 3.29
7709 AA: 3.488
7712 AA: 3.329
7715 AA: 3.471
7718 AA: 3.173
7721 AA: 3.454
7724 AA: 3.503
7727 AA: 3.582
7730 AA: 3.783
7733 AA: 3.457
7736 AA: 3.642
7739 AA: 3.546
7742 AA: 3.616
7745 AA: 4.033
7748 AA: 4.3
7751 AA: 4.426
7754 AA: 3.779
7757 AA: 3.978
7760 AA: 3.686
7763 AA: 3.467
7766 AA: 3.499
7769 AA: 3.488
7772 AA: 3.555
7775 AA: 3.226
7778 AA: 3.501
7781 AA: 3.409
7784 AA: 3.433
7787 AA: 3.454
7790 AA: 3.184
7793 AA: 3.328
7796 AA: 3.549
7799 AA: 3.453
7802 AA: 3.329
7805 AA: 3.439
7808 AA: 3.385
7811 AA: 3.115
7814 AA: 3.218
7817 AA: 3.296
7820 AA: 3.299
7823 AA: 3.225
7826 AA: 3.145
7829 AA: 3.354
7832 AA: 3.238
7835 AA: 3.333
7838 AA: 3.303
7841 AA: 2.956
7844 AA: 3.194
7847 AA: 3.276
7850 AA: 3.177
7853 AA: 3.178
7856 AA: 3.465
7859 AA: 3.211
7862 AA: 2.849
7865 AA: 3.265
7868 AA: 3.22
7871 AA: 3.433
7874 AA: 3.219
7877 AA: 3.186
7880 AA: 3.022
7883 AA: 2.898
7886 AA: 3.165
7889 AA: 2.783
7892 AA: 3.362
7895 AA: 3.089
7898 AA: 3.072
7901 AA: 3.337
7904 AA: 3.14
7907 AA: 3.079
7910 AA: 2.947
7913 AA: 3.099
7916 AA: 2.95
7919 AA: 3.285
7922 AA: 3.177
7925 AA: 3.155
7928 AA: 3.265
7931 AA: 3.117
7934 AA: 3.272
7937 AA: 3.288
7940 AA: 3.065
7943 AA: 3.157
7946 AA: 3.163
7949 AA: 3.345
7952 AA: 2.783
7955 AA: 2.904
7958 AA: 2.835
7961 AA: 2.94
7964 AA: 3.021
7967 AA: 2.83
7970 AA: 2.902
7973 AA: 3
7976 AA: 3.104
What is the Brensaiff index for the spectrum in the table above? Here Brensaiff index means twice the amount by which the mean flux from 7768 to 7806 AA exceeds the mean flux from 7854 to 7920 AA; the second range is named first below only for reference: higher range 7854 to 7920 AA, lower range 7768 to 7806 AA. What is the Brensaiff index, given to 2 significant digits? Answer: 0.54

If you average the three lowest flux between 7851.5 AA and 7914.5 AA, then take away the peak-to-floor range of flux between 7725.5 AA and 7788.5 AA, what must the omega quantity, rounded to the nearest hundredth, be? 1.64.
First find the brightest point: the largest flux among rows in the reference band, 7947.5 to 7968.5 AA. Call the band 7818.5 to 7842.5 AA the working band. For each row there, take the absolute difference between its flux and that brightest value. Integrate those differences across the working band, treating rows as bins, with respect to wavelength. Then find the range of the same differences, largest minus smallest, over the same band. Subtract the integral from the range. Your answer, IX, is -2.4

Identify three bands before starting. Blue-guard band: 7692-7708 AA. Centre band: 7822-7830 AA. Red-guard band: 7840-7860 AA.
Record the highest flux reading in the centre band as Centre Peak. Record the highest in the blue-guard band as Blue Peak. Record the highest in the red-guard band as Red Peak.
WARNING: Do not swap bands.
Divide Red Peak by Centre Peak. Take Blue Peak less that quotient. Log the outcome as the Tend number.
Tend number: 2.26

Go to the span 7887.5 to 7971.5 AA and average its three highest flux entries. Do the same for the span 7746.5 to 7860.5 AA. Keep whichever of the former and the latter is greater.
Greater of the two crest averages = 4.2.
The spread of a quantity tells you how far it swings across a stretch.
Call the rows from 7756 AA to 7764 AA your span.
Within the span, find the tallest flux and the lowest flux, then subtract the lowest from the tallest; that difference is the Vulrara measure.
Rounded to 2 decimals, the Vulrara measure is 0.51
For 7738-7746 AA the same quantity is 0.49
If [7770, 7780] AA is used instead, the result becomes 0.33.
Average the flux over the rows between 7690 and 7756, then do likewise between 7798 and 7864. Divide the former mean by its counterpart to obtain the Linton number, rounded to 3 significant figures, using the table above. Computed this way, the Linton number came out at 1.09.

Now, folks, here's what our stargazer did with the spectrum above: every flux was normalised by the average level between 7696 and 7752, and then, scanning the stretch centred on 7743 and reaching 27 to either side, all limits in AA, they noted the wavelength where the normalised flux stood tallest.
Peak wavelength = 7751 AA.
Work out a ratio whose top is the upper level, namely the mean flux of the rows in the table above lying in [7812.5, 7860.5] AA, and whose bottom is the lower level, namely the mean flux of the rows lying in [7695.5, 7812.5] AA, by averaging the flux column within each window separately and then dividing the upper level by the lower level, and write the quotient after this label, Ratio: 0.92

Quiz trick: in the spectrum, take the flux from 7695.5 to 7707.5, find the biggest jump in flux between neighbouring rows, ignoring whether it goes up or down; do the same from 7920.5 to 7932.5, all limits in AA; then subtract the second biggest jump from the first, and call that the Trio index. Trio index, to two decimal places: 0.12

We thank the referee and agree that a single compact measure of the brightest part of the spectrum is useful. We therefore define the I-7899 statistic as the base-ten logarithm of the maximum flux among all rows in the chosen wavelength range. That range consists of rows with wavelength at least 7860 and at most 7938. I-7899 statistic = 0.536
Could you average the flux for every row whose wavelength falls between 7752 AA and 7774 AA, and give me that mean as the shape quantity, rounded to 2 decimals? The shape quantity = 3.64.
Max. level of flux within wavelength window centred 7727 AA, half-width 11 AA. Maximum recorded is 3.783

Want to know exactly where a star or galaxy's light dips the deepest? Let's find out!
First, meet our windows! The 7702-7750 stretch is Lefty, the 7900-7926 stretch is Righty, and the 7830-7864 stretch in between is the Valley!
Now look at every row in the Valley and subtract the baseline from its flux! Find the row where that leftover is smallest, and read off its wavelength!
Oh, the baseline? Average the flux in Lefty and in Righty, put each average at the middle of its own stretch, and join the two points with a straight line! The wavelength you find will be 7862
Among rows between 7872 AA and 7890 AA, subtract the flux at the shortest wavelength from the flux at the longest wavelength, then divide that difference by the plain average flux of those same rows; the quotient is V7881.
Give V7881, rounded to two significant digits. -0.14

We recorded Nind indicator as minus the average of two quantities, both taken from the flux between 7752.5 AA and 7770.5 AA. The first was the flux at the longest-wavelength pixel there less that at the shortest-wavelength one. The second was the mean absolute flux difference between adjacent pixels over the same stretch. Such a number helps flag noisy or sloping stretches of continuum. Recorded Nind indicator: 0.070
